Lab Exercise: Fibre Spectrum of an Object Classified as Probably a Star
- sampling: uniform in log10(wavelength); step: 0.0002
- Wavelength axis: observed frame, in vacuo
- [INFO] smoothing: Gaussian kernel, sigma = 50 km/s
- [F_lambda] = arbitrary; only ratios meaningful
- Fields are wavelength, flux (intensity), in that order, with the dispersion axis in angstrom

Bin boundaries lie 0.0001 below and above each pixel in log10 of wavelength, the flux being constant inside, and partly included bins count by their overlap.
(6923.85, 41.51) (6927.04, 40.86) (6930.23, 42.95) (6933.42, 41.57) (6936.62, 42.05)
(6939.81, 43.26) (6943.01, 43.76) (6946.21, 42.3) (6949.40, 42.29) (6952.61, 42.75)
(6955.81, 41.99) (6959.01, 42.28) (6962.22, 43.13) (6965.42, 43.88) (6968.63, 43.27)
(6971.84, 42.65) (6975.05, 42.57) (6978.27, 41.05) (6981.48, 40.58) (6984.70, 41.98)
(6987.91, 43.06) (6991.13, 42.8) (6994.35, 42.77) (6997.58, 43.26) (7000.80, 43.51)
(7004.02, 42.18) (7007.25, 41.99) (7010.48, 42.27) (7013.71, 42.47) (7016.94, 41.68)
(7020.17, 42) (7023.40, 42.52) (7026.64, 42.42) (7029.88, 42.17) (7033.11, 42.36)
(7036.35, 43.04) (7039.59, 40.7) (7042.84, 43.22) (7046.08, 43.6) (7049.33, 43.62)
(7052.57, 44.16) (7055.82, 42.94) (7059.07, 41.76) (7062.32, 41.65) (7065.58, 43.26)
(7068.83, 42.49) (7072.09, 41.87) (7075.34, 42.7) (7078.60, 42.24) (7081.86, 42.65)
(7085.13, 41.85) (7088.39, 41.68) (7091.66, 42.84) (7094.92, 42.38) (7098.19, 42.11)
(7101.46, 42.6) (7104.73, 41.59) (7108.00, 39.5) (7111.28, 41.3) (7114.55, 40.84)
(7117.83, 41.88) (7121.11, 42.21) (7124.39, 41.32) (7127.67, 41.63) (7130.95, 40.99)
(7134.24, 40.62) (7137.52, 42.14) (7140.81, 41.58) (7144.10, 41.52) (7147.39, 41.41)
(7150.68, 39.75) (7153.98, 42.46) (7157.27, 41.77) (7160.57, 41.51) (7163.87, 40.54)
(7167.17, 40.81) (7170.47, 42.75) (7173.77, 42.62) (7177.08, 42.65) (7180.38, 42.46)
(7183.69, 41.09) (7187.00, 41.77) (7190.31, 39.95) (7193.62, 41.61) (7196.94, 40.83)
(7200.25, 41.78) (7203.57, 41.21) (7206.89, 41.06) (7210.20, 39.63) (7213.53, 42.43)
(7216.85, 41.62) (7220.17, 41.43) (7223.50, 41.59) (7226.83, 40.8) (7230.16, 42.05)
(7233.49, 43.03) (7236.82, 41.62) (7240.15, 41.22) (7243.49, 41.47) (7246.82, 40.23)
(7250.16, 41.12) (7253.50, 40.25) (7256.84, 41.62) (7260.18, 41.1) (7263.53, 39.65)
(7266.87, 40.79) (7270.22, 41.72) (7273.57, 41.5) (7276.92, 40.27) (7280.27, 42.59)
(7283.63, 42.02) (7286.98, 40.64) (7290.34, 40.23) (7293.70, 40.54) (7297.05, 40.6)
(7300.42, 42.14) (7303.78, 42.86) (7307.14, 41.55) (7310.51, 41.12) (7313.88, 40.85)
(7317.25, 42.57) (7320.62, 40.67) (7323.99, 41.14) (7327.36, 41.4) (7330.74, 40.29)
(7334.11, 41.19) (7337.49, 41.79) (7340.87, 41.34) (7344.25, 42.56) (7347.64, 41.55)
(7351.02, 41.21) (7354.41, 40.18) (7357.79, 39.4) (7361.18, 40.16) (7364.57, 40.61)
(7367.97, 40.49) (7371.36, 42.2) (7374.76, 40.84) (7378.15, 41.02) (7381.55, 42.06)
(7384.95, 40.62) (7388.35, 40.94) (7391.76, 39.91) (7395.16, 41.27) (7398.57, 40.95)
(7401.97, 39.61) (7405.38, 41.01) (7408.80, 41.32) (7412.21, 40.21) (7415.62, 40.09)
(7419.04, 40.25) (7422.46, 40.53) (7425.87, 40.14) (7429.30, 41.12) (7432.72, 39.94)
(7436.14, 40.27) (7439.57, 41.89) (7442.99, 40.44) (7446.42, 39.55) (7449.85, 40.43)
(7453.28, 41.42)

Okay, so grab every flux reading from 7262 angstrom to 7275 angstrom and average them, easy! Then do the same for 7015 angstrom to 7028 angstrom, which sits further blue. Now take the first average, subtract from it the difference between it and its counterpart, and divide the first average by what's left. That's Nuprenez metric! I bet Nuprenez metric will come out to 0.971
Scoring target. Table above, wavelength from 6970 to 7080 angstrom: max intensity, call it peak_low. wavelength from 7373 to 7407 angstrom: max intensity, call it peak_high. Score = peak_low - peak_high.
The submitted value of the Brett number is 2.1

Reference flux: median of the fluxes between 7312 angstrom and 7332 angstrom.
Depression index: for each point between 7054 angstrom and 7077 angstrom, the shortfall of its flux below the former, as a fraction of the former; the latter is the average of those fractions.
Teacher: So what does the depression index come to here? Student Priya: -0.034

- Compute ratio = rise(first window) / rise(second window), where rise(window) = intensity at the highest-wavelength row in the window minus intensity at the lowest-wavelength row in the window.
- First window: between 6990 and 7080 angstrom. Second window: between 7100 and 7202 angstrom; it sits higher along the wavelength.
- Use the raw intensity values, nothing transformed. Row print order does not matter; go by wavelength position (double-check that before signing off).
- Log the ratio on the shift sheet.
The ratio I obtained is 0.7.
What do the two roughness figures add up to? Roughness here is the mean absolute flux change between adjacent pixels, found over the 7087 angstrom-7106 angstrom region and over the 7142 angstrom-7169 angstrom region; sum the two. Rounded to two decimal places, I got 1.63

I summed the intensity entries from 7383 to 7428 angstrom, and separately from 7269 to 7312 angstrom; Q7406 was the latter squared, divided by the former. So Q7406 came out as 549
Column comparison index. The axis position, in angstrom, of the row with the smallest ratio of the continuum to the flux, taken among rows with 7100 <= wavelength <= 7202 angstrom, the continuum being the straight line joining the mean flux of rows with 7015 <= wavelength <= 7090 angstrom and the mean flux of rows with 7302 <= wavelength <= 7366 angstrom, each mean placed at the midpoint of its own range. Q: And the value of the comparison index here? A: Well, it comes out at 7170.47 angstrom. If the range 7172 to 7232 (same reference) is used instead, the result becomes 7177.08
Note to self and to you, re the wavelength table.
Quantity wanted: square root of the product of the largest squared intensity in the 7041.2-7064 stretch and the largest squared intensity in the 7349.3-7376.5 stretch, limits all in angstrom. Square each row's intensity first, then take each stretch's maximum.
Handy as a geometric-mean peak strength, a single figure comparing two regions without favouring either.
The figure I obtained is 1864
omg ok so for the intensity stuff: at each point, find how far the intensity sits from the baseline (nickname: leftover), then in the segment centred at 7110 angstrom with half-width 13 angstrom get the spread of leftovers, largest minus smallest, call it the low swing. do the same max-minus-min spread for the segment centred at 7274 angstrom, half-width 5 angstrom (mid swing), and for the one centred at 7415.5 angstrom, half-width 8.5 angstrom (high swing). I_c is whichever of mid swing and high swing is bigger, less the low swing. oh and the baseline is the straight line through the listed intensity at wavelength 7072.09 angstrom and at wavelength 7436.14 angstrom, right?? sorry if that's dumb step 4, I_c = -1.7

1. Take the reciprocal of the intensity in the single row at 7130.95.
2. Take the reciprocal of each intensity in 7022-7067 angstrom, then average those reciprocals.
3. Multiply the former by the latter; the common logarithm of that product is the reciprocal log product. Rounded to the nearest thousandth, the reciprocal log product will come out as -3.243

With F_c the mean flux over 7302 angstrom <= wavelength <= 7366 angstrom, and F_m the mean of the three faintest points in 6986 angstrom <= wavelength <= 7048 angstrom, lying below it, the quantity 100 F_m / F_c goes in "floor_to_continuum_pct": 100.7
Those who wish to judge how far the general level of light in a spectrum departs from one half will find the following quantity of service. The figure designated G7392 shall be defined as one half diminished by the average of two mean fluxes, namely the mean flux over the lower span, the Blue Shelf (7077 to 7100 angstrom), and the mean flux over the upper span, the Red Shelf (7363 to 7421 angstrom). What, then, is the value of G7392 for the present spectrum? -41.0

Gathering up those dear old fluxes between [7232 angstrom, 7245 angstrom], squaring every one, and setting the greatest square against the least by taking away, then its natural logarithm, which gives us 5.0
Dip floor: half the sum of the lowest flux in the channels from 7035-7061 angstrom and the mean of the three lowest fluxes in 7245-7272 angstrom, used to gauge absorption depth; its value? 40.4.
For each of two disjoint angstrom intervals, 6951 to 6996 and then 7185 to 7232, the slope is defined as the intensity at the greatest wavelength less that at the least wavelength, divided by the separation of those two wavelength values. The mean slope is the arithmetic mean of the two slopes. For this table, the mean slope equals 0.003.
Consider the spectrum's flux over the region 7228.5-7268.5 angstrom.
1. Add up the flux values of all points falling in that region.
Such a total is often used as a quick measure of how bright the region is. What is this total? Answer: 494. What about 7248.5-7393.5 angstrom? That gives 1767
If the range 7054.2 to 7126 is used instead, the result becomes 924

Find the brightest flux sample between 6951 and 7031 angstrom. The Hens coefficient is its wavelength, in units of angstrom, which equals 6965.42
